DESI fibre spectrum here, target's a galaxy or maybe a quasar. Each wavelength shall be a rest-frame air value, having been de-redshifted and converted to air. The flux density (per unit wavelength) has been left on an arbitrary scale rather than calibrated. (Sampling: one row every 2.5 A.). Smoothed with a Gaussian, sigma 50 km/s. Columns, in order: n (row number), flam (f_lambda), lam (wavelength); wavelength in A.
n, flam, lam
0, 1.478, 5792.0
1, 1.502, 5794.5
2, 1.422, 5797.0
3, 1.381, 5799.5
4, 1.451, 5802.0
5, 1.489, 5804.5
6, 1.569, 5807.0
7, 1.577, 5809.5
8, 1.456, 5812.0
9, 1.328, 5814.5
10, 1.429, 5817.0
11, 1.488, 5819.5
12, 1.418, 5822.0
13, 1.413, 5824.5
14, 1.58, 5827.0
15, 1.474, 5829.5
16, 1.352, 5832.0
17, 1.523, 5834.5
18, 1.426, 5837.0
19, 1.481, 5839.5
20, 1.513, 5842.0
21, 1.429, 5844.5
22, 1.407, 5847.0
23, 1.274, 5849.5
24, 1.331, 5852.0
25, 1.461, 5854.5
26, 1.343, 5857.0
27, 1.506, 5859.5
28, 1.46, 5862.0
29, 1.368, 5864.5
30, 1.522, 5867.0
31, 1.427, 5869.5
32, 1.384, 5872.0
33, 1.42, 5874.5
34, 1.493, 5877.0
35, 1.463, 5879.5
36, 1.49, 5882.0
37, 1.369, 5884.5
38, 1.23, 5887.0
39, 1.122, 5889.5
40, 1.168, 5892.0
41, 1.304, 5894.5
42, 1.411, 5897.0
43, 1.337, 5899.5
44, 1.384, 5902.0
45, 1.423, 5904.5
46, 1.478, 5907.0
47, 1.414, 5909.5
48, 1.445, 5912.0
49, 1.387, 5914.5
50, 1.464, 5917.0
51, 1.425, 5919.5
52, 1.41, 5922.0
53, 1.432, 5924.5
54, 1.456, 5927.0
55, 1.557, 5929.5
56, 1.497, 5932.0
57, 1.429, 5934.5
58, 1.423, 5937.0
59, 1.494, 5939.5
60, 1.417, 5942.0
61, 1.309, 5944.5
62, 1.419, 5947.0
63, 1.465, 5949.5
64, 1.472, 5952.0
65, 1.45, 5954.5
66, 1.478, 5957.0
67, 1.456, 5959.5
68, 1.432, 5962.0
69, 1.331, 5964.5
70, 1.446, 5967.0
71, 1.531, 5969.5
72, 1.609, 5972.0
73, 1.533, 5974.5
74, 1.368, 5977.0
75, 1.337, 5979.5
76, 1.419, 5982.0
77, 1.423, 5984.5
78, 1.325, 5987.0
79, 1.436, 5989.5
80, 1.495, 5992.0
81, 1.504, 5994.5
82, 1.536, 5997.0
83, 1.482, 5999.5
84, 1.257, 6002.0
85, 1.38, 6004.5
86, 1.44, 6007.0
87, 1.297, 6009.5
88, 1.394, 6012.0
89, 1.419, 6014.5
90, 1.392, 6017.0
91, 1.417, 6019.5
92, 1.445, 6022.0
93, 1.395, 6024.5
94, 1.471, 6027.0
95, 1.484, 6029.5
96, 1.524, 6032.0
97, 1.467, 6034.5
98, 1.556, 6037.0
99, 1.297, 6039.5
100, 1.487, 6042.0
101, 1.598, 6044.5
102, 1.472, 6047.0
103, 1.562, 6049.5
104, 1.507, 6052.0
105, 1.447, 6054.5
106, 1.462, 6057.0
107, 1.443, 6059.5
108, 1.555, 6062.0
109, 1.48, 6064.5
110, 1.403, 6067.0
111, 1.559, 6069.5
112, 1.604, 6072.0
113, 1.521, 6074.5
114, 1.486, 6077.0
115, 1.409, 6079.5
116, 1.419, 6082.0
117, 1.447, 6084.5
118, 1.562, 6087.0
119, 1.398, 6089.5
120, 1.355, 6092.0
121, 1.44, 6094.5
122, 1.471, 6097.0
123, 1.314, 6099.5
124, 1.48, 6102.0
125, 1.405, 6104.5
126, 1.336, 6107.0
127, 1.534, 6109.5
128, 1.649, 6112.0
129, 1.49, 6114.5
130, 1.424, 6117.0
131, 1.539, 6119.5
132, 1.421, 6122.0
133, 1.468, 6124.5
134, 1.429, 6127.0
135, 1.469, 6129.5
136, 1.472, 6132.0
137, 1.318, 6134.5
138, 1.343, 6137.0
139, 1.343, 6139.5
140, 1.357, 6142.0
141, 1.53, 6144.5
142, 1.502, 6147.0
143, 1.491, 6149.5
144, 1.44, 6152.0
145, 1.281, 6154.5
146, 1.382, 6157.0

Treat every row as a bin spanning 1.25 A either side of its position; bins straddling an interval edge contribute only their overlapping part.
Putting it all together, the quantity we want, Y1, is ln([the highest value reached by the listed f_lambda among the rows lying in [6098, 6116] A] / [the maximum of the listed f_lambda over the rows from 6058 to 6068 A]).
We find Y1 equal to 0.06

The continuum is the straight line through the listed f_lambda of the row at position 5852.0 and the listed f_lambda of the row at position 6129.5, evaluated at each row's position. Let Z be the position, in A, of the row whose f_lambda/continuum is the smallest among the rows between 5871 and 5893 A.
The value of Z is 5889.5 A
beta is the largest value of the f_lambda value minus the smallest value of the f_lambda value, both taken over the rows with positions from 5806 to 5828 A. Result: 0.25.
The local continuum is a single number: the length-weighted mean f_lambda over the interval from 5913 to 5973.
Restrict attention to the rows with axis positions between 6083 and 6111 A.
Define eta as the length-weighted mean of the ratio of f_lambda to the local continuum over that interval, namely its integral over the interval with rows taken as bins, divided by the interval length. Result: 0.99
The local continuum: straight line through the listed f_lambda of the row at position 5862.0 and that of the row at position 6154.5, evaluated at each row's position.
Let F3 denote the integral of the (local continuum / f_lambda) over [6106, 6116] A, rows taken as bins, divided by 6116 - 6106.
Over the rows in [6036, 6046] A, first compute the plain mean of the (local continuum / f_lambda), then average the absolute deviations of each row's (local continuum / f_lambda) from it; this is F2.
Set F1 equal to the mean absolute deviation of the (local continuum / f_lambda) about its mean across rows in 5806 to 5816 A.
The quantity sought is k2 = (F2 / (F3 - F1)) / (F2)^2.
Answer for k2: 20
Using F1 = 0.062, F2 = 0.063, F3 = 0.87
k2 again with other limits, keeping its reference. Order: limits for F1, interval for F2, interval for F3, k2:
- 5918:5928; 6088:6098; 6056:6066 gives 41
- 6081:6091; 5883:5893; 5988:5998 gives 15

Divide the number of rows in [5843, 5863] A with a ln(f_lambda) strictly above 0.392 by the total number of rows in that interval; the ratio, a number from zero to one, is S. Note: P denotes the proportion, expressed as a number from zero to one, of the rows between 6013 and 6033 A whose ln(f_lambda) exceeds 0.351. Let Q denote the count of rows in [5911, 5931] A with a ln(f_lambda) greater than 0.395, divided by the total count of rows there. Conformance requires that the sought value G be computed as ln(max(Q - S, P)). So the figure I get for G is -0.7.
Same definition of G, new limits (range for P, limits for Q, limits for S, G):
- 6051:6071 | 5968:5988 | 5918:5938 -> -0.1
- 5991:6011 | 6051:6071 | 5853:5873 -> -0.5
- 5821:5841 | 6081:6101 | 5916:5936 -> -0.5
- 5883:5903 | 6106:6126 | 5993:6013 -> -2.1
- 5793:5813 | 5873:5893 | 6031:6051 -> -0.1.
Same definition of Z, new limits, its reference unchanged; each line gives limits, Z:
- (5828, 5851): 5849.5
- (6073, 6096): 6092.0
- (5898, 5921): 5899.5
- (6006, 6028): 6009.5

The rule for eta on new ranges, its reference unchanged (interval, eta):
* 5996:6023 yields 0.97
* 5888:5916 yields 0.93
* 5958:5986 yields 1.00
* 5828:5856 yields 0.98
